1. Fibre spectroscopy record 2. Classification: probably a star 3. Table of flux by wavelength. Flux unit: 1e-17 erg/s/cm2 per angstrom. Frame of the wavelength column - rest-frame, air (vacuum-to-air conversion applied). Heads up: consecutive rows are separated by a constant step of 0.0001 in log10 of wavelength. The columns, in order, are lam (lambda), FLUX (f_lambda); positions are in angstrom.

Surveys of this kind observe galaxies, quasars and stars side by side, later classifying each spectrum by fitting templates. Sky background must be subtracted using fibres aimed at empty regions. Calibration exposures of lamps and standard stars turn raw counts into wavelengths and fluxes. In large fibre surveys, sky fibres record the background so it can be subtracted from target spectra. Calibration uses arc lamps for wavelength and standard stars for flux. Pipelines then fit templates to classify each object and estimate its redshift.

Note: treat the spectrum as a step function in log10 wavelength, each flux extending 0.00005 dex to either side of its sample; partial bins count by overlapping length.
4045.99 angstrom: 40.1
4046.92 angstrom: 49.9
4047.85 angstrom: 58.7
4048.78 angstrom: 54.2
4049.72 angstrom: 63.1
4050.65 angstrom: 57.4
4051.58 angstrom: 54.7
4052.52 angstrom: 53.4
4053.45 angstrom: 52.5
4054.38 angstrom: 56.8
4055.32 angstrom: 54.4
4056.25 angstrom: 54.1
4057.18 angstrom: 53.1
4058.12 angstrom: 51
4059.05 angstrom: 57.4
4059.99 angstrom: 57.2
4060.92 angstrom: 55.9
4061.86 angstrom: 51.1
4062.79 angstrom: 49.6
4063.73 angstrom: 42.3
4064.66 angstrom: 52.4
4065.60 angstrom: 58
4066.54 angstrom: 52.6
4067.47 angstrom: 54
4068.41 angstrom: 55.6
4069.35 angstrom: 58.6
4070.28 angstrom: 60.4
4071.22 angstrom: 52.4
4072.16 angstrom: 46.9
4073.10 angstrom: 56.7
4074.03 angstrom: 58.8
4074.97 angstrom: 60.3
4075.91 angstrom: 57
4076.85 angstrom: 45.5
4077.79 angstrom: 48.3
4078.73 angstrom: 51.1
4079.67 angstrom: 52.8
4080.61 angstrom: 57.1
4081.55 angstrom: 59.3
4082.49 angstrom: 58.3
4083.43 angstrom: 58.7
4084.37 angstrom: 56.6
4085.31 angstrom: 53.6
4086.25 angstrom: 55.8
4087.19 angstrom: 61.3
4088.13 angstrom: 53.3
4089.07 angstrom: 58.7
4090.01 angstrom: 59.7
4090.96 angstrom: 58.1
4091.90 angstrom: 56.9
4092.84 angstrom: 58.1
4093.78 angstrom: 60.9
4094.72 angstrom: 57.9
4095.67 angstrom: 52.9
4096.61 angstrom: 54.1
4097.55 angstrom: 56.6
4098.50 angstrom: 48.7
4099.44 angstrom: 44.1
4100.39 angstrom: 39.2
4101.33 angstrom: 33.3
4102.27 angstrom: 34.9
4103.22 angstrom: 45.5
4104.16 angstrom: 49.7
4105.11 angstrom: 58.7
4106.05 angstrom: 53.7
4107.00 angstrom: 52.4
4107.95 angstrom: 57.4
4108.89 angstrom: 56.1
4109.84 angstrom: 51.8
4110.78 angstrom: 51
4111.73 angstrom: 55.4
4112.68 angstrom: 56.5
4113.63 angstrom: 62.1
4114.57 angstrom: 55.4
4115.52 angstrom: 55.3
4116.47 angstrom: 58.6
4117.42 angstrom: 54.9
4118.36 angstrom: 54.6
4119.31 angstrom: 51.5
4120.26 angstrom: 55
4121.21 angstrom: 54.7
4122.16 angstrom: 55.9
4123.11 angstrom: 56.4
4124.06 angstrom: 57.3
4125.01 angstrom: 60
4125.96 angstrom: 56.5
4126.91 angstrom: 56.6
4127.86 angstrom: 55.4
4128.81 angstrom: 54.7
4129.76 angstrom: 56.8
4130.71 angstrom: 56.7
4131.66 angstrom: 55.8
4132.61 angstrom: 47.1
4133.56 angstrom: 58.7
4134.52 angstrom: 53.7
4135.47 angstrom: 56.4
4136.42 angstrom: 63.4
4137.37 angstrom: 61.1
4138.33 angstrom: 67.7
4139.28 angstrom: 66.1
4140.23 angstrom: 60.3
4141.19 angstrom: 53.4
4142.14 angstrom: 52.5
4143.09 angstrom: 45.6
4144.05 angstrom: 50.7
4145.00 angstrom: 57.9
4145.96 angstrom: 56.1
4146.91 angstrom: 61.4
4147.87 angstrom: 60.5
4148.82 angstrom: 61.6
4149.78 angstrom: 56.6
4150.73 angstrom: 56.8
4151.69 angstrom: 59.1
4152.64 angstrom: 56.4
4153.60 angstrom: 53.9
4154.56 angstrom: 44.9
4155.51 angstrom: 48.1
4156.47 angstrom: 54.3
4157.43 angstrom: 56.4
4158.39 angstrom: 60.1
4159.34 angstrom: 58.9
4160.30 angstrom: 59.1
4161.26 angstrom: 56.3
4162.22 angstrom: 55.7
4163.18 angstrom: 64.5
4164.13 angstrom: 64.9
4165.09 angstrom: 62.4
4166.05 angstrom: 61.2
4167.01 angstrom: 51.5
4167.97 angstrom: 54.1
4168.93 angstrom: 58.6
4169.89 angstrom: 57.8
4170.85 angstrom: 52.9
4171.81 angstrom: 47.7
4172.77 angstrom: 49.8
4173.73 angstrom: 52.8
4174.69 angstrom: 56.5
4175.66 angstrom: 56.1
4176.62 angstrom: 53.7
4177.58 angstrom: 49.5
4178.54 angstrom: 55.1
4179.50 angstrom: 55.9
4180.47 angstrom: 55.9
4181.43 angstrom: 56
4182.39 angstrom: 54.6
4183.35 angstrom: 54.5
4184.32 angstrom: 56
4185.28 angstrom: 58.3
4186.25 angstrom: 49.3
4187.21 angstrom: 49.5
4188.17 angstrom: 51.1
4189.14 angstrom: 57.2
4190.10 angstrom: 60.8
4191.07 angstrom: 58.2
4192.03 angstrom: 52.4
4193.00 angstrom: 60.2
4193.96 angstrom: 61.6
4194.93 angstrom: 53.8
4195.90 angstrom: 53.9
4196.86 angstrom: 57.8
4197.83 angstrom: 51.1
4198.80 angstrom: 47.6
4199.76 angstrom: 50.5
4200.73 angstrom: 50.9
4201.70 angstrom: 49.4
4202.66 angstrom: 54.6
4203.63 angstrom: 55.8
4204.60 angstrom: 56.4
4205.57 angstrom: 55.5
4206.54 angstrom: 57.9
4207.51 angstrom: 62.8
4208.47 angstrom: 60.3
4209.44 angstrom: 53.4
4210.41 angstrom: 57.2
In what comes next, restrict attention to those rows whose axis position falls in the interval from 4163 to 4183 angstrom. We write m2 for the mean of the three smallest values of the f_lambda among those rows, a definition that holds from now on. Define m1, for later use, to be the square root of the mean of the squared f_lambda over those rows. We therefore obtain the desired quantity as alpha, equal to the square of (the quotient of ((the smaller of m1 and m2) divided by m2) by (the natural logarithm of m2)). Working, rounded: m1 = 56.0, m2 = 49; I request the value 0.0660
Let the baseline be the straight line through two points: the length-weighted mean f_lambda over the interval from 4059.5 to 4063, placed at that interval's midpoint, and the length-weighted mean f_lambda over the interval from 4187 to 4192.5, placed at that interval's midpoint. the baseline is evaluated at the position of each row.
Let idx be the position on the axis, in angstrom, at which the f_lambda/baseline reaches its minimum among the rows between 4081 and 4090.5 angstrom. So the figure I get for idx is 4088.13 angstrom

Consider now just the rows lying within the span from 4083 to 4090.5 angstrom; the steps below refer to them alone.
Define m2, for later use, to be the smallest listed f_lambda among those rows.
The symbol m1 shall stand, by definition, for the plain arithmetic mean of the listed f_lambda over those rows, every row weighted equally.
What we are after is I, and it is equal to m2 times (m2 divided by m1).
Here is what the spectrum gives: 49.7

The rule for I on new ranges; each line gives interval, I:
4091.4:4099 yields 42.5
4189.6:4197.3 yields 47.9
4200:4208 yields 44.0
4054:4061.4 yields 47.3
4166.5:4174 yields 42.8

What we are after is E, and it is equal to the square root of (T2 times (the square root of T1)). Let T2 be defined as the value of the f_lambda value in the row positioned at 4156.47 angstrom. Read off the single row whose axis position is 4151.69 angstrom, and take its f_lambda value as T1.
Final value 20.4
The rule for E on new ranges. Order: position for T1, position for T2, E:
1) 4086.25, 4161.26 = 20.5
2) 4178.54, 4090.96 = 20.8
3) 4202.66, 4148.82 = 21.3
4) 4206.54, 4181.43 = 20.6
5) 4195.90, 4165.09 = 21.4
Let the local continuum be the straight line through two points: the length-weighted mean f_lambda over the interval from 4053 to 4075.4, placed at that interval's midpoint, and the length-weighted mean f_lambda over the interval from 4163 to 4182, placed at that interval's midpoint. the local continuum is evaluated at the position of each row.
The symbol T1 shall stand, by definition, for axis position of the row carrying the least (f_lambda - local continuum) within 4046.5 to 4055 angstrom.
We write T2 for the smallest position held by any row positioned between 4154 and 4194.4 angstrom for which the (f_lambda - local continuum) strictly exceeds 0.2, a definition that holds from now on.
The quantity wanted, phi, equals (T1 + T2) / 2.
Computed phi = 4102.2 angstrom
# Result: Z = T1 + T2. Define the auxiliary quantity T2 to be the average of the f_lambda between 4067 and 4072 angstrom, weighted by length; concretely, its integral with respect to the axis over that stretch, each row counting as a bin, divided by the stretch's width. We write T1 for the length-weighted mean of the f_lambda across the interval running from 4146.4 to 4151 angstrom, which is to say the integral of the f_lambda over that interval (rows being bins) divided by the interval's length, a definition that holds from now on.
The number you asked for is 115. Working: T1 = 60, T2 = 55.6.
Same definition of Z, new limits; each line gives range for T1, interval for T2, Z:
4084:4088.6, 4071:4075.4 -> 111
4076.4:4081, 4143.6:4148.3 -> 108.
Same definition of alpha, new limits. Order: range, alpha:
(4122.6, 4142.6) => 0.0647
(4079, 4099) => 0.0644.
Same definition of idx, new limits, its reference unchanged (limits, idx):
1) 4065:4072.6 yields 4072.16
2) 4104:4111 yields 4104.16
